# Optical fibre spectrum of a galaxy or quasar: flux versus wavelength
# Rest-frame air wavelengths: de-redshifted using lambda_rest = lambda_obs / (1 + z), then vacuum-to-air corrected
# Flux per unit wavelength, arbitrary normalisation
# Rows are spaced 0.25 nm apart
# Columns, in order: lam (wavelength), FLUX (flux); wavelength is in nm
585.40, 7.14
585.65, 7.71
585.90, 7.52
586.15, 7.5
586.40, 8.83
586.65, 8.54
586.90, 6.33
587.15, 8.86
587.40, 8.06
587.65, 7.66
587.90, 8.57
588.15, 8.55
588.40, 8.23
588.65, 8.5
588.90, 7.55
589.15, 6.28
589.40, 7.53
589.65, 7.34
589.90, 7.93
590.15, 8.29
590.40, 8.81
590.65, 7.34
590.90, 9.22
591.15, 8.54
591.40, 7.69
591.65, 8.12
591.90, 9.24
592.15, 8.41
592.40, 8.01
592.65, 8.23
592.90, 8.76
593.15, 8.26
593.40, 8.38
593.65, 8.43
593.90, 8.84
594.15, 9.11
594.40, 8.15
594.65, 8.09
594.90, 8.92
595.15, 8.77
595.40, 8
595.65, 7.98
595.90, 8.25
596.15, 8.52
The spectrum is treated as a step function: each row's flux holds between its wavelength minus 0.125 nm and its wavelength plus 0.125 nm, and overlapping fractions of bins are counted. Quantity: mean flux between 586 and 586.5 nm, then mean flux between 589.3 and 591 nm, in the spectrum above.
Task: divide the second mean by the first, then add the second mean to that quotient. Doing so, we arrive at 9.05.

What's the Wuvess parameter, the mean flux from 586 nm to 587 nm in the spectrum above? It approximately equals 7.8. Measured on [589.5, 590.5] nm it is 8.1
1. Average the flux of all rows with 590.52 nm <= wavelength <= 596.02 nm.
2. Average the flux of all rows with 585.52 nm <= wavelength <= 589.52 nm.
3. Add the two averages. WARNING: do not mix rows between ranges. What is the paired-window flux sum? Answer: 16.3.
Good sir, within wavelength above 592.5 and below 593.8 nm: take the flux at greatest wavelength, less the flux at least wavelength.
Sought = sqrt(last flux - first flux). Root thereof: 0.45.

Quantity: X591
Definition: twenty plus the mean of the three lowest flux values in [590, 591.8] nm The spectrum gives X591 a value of 27.7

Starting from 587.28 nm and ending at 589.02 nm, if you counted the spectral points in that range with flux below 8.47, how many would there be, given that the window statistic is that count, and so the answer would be 4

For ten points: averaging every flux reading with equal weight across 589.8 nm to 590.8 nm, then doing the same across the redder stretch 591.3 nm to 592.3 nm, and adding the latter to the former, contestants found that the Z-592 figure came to 16.5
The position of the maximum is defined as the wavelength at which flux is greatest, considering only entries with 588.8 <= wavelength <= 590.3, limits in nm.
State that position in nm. 590.15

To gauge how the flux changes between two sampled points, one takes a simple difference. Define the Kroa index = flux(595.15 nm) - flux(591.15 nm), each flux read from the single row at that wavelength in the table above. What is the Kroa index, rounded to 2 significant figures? 0.23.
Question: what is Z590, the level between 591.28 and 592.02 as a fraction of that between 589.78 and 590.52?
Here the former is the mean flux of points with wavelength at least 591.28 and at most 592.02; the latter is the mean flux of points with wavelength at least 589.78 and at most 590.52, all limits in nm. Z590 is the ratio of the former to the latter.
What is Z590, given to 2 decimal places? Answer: 1.00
